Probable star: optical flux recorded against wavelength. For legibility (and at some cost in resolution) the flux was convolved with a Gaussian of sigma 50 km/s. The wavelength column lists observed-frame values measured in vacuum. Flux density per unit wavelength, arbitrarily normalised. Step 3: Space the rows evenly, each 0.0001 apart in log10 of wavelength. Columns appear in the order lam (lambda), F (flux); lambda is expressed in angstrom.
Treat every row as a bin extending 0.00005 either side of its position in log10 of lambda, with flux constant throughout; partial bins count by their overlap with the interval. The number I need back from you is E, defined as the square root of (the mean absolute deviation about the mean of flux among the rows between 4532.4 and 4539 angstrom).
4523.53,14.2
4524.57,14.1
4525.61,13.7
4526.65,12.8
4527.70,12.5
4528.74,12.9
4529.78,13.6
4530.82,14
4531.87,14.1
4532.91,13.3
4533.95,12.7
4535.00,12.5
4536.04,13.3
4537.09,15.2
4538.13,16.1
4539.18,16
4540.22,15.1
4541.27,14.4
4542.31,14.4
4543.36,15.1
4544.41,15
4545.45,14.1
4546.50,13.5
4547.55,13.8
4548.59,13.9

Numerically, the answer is 1.10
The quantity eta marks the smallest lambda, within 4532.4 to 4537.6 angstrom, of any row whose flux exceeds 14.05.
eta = 4537.09 angstrom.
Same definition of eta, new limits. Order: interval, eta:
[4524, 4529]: 4524.57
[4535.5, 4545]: 4537.09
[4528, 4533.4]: 4531.87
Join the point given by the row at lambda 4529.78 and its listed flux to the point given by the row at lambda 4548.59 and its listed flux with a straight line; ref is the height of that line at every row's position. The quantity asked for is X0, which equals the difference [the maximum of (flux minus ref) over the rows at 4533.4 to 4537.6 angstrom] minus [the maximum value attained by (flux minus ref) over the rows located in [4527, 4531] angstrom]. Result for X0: 1.1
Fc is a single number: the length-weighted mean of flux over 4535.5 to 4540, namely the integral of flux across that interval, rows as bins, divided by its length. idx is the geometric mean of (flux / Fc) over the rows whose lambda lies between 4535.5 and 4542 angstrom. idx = 0.99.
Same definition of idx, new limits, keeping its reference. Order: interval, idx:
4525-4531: 0.87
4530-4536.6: 0.88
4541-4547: 0.95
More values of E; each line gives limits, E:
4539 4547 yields 0.77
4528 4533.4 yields 0.62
